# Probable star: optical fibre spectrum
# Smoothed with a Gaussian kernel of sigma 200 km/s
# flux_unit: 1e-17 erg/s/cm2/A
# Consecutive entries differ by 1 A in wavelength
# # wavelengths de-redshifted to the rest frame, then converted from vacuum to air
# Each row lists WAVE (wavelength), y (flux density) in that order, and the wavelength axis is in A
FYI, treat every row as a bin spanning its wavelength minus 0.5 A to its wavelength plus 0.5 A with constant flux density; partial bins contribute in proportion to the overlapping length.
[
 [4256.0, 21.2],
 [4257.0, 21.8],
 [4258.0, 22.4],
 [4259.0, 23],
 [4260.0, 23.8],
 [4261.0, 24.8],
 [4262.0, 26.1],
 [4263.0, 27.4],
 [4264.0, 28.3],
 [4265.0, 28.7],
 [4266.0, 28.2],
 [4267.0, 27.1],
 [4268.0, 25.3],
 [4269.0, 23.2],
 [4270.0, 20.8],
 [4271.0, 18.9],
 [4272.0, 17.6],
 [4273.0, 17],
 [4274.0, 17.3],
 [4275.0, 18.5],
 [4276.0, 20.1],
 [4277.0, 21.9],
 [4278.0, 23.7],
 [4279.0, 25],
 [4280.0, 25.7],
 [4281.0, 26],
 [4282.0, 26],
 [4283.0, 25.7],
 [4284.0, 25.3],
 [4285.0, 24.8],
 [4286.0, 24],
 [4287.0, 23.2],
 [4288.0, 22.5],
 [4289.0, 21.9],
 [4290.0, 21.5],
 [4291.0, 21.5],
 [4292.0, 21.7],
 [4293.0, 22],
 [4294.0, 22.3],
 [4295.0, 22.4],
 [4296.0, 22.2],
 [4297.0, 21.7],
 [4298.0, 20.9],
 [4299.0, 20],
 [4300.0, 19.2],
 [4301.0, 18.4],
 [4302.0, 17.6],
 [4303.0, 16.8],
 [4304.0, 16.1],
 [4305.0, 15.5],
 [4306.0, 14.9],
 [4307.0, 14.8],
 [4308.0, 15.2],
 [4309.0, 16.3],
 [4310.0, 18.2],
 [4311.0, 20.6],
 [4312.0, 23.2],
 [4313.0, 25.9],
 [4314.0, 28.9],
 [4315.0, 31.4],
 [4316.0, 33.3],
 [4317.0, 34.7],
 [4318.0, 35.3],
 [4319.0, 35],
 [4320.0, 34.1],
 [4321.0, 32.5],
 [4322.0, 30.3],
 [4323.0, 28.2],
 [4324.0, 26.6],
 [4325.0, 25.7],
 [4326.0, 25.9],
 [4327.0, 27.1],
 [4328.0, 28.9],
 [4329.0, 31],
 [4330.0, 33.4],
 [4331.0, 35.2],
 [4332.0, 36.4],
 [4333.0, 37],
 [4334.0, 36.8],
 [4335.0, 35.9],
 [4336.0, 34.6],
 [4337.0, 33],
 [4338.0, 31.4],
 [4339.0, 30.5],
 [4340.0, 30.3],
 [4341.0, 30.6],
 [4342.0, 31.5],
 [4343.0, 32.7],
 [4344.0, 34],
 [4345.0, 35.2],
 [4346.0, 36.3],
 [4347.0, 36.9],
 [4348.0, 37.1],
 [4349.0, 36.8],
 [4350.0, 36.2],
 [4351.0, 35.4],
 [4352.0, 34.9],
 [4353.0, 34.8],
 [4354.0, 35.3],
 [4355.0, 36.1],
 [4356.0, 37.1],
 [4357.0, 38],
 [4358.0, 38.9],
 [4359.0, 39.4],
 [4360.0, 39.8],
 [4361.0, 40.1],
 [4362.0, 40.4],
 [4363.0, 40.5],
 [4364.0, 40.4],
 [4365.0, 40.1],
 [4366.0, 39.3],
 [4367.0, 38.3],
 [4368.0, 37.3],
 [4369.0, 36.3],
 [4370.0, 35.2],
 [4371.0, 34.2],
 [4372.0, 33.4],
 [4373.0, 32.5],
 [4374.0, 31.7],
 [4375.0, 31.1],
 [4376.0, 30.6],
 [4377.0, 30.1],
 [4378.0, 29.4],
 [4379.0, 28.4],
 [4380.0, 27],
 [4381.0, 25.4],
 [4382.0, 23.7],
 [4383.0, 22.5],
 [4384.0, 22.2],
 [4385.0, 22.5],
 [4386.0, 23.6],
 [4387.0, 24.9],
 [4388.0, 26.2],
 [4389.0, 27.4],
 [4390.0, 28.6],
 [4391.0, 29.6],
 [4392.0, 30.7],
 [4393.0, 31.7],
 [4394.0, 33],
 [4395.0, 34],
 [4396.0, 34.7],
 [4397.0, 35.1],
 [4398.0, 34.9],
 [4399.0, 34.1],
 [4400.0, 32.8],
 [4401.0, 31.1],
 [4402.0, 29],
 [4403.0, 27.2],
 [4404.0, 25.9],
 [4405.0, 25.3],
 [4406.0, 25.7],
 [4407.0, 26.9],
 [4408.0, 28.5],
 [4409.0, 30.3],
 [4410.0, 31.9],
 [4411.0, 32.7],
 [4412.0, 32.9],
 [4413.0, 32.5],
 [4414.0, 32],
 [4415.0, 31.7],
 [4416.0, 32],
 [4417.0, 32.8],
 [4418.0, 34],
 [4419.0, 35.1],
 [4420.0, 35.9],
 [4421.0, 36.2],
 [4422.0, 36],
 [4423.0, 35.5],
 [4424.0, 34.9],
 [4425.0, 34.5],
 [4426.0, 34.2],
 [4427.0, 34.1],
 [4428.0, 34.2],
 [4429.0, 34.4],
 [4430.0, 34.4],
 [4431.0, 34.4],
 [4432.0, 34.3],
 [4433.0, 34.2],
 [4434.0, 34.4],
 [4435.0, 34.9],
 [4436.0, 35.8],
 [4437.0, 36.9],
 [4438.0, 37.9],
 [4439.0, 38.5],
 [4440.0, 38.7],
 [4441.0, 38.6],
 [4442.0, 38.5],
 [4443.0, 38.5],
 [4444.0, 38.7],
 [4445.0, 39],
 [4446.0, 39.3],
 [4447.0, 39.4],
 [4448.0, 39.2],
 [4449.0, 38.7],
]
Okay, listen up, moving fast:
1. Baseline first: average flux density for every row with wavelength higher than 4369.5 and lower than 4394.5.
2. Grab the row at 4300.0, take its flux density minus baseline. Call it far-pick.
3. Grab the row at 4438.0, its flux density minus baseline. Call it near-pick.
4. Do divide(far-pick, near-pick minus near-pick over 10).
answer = -1.1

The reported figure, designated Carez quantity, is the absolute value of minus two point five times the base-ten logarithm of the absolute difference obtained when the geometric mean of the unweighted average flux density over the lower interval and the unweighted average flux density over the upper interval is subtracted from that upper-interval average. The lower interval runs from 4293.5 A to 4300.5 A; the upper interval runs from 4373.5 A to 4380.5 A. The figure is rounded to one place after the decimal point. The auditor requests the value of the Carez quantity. 1.7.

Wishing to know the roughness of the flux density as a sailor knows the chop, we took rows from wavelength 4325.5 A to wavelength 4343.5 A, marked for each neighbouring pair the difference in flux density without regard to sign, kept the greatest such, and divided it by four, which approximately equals 0.60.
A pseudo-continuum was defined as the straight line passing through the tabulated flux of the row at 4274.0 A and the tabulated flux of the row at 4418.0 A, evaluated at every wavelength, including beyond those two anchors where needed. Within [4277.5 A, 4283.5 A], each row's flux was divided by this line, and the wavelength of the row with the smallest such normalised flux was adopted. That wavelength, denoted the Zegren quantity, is 4278.0 A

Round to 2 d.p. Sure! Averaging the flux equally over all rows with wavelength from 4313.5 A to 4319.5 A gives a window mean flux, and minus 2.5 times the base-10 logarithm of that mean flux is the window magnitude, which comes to -3.80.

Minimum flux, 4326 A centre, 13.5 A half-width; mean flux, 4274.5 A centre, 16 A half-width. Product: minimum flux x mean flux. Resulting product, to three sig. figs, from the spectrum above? 605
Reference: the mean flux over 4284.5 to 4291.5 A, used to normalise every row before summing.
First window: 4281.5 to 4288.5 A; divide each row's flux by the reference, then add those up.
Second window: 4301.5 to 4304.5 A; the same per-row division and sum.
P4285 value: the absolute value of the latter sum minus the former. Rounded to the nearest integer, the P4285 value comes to 5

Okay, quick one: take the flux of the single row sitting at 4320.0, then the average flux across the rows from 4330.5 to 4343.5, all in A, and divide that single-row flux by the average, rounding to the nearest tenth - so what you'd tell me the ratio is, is 1.0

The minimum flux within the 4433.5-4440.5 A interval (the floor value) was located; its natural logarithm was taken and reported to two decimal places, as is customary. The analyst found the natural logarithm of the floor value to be 3.54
